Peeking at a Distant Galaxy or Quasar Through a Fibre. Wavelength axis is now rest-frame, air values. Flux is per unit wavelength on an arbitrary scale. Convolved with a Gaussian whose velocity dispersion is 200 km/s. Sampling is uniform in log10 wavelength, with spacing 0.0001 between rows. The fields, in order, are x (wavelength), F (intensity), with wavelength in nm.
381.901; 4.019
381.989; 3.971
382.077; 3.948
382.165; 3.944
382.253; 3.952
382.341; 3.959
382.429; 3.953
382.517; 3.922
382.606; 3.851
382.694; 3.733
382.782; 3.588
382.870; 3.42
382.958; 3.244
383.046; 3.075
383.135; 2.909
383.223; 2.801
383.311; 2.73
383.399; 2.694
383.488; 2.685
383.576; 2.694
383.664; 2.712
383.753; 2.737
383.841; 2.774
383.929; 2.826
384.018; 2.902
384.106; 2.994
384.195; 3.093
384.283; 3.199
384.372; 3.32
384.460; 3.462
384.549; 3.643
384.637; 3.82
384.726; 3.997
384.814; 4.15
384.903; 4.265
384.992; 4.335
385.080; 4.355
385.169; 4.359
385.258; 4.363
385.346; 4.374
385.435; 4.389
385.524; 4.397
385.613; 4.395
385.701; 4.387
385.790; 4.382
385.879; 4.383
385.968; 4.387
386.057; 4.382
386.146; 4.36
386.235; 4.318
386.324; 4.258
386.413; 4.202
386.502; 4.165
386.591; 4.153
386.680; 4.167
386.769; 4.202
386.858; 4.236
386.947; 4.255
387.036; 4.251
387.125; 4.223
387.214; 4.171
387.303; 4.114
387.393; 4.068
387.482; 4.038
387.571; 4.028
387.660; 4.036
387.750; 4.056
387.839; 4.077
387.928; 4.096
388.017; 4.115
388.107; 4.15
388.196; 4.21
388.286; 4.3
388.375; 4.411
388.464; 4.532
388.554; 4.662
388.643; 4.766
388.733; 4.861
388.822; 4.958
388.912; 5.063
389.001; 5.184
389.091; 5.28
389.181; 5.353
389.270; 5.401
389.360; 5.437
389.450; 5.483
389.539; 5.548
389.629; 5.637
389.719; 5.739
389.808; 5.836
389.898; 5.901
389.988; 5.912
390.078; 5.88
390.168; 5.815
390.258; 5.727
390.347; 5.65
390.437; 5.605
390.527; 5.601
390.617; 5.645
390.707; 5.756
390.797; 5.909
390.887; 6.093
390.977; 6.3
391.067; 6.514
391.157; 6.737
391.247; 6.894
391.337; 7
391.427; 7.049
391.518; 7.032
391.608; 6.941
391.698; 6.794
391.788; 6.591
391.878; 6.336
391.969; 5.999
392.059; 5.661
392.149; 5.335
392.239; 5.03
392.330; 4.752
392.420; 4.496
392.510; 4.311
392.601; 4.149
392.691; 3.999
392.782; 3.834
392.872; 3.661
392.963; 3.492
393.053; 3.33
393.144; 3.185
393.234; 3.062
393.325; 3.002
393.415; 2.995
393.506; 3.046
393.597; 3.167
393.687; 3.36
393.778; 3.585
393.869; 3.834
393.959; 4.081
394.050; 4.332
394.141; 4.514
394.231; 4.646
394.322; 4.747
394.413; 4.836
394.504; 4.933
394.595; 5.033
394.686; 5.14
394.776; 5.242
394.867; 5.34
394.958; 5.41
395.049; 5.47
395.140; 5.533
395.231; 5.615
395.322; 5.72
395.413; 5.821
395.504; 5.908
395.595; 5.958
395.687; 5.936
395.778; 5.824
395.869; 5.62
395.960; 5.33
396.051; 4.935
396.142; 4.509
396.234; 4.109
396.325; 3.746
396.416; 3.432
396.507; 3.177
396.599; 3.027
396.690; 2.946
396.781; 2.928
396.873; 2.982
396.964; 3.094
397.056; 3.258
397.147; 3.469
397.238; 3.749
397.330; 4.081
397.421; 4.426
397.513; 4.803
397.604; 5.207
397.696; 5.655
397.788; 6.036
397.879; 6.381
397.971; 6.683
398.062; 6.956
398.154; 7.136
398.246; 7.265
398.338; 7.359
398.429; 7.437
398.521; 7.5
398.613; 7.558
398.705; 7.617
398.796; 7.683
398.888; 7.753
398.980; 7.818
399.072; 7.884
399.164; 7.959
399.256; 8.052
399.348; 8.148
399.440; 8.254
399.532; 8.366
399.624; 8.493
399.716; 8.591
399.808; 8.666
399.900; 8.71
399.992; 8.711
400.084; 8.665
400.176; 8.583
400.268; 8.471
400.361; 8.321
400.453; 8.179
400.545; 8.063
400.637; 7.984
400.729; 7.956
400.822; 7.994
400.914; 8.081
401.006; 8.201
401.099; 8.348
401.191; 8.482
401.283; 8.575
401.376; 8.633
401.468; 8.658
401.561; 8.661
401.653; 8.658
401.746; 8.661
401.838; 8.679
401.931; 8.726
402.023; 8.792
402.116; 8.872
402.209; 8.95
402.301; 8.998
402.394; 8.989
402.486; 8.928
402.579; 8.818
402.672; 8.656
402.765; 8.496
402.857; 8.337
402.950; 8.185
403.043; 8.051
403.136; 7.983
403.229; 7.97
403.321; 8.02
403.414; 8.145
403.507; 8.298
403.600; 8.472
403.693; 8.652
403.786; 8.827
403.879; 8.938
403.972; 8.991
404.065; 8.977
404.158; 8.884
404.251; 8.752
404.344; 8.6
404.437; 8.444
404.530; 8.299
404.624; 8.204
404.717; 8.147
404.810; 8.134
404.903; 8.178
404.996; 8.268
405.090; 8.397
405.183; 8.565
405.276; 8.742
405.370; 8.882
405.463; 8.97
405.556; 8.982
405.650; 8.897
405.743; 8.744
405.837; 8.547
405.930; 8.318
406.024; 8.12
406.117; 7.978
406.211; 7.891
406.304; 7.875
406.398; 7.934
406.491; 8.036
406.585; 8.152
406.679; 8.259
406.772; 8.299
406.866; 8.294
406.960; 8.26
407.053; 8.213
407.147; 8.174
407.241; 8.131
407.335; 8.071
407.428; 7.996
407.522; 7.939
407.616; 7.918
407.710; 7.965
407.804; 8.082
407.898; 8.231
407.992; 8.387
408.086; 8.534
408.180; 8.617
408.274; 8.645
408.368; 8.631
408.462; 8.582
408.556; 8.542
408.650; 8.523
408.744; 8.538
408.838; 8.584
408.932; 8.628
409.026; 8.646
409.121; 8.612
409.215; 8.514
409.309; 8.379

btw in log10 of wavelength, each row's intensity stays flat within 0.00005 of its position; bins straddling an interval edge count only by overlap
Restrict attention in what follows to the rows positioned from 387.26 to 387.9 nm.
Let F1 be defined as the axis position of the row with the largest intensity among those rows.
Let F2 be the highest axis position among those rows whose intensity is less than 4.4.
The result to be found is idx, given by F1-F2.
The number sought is -0.54 nm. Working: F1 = 387.303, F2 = 387.839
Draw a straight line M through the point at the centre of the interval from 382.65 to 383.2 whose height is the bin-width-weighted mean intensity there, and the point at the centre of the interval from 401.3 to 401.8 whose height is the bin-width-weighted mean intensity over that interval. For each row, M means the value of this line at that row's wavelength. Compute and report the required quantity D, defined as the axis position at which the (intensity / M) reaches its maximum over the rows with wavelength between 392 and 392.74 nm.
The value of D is 392.059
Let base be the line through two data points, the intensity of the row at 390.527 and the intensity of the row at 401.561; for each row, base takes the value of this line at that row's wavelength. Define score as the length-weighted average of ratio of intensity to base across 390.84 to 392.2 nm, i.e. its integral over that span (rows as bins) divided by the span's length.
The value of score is 1.10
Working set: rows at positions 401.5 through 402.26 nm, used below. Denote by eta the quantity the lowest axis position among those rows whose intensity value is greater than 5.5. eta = 401.561 nm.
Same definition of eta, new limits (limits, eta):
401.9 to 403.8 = 401.931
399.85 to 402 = 399.900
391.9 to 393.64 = 391.969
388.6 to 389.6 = 389.539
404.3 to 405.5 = 404.344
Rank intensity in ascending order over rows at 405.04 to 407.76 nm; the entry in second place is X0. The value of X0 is 7.891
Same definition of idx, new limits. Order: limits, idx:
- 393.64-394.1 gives 0.00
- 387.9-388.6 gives 0.27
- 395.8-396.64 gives -0.73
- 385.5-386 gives -0.44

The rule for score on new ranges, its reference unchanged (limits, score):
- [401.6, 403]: 0.98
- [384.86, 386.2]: 1.04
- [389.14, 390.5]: 1.05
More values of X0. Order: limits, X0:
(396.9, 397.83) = 3.258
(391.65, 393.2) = 3.33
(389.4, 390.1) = 5.548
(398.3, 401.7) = 7.437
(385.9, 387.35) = 4.153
